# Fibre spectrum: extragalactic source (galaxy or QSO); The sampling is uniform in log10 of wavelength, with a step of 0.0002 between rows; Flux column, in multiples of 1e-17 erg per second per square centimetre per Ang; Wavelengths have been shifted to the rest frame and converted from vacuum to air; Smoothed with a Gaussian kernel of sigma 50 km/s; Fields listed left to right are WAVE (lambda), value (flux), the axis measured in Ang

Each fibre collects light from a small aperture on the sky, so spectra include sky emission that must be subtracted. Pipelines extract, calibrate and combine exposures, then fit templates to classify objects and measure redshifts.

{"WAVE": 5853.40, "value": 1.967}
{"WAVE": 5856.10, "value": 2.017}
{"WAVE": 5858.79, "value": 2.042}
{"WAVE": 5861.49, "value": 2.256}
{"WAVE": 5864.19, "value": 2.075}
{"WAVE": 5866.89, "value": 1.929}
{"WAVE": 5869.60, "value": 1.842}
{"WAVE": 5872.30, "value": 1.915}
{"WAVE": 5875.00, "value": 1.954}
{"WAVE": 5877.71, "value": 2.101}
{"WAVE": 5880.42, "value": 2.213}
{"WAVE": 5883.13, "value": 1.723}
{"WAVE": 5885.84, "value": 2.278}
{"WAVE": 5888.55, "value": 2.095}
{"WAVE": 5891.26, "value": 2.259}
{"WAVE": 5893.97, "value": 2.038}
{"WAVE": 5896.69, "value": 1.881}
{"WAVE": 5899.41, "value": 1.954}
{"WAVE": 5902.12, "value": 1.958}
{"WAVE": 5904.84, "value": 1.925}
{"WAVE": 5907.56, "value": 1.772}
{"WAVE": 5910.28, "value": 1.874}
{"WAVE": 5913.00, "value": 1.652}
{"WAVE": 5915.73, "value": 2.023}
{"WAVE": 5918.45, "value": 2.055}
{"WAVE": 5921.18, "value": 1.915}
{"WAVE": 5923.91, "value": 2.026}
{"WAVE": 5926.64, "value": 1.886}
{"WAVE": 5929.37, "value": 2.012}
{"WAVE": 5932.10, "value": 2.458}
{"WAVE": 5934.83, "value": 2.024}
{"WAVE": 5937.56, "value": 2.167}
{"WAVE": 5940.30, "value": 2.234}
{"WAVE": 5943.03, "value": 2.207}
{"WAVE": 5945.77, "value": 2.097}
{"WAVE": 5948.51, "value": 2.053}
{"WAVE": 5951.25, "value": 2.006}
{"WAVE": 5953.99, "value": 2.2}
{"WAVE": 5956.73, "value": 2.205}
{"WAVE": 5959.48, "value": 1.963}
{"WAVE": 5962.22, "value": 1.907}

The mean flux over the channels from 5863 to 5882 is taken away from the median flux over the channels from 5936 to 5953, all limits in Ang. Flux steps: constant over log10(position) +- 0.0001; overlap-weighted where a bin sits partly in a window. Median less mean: 0.13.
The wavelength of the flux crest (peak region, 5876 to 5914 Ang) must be 5885.84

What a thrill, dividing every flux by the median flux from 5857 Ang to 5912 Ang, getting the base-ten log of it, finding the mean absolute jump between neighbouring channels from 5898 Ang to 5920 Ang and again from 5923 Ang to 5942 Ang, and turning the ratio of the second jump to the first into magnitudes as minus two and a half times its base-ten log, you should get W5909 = -0.41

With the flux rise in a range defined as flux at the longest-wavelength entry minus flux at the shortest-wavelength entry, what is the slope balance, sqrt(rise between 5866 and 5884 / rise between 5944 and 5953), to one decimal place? 1.5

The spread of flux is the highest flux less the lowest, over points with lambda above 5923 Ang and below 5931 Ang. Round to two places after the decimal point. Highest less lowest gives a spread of 0.14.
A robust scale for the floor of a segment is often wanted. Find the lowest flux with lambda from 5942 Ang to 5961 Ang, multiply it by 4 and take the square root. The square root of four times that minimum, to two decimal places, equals 2.80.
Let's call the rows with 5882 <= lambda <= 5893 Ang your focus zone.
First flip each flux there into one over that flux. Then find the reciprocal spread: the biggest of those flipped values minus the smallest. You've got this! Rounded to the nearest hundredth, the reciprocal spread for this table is 0.14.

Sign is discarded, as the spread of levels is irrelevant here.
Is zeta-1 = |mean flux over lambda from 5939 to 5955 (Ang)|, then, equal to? 2.13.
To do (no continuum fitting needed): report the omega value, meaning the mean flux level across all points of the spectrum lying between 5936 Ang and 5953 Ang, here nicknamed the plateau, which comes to 2.13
